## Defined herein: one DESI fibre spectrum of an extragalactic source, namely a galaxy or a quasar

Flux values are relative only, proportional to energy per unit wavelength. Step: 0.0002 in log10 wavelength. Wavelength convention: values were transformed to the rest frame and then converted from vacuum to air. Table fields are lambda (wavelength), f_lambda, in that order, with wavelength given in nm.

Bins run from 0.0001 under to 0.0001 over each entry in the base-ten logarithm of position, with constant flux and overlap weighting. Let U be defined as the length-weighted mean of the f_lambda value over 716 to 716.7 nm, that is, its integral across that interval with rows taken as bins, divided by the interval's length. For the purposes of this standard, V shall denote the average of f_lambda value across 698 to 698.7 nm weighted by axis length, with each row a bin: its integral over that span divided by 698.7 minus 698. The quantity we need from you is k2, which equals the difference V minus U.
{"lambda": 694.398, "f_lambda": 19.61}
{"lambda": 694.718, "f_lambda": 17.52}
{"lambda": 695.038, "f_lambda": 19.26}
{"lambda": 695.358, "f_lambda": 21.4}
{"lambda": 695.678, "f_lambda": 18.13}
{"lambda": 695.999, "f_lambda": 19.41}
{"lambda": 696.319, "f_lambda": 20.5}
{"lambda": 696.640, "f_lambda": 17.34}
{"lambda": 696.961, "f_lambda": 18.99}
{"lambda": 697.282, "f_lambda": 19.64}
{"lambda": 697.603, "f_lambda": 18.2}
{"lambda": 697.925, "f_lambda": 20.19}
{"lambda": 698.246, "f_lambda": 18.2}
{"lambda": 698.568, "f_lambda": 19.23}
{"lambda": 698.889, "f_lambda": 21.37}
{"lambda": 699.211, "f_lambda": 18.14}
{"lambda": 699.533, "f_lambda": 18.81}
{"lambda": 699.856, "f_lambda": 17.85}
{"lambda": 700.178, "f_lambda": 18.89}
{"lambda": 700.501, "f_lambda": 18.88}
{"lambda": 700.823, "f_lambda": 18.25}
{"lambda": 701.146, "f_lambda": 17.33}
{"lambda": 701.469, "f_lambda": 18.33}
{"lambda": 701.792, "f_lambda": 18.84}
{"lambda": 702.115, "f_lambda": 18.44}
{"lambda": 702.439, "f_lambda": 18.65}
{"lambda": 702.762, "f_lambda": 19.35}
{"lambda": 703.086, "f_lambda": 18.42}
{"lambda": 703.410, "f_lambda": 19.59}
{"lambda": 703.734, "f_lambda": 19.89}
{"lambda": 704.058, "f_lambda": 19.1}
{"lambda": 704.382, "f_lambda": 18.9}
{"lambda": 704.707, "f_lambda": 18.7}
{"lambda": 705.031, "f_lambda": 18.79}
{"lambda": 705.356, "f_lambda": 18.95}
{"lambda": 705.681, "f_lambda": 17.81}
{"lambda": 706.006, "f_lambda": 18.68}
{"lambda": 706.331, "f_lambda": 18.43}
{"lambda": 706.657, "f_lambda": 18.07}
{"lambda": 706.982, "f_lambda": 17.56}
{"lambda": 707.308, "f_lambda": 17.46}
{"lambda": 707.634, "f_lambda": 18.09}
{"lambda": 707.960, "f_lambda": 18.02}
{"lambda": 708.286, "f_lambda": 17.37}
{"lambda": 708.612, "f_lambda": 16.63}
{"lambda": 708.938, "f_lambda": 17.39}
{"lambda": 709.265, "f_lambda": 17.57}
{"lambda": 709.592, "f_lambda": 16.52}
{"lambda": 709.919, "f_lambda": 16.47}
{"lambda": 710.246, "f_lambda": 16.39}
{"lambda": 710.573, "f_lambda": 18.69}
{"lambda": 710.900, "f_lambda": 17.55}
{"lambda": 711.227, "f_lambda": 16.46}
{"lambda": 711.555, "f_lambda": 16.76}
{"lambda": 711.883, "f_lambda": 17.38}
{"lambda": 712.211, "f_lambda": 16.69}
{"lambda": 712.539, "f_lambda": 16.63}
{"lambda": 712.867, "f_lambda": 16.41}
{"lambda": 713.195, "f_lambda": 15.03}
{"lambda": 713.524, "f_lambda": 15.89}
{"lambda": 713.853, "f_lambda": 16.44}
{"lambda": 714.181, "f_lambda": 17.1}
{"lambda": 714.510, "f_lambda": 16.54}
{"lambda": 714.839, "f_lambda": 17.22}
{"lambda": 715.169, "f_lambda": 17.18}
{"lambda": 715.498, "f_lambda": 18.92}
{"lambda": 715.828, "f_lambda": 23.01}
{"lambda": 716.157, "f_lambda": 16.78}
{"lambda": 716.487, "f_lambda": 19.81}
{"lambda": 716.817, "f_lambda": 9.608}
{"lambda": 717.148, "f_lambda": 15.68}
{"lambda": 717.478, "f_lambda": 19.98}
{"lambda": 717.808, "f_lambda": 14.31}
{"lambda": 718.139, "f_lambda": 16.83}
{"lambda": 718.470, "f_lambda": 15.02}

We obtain 1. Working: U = 18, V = 18.9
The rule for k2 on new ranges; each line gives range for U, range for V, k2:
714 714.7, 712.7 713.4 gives -1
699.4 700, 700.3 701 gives 0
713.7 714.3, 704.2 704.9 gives 2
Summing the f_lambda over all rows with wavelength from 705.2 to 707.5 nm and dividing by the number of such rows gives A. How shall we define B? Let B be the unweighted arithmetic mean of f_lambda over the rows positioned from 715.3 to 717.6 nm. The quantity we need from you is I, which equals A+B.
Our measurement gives 35.8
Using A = 18.1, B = 17.7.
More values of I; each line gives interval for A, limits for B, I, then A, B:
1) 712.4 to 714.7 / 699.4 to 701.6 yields 34.6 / 16.3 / 18.3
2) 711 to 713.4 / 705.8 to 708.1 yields 34.5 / 16.5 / 18.0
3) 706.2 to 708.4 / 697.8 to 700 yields 37.0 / 17.9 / 19.1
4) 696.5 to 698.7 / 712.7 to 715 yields 35.2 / 18.8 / 16.4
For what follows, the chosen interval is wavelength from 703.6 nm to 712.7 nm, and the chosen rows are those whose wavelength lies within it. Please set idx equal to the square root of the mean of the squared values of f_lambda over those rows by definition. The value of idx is 17.8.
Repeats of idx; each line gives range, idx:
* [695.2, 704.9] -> 19.0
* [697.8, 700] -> 19.1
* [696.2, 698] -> 19.2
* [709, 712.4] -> 17.1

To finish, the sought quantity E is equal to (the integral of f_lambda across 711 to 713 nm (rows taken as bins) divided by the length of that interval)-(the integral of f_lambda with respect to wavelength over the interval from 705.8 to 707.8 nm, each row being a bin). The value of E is -19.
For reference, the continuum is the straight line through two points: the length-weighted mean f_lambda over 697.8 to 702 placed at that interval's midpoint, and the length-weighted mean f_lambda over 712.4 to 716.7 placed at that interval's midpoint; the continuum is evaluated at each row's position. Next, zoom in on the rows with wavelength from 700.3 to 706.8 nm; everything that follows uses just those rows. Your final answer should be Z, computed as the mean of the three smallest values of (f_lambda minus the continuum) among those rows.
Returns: -0.73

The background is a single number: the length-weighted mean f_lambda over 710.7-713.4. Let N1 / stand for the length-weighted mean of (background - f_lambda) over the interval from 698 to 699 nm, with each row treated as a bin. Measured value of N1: -2.9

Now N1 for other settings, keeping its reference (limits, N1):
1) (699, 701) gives -1.9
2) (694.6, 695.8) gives -2.5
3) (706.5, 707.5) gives -1.1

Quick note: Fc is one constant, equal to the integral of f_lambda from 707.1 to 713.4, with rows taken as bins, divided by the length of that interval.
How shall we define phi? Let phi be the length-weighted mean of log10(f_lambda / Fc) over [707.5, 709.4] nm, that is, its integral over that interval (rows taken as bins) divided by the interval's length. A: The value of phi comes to 0.01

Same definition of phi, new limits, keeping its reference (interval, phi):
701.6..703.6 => 0.05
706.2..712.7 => 0.01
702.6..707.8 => 0.04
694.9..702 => 0.05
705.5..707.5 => 0.02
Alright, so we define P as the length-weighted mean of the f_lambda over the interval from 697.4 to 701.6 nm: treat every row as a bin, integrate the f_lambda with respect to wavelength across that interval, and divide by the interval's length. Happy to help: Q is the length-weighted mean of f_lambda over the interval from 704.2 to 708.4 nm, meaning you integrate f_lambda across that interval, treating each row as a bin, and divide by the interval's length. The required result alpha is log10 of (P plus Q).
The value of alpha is 1.57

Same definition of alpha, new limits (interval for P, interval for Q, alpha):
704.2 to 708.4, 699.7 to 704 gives 1.57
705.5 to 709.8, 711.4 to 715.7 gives 1.54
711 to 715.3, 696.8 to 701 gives 1.55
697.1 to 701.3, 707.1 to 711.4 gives 1.56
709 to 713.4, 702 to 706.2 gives 1.55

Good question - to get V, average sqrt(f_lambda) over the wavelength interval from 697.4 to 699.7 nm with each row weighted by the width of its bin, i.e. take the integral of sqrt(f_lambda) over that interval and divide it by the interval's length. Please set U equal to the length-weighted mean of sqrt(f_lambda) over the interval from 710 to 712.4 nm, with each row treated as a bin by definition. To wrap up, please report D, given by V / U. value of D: 1.06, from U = 4.14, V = 4.38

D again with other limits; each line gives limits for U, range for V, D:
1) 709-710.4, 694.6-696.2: 1.07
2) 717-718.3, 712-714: 0.99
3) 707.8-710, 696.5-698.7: 1.05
